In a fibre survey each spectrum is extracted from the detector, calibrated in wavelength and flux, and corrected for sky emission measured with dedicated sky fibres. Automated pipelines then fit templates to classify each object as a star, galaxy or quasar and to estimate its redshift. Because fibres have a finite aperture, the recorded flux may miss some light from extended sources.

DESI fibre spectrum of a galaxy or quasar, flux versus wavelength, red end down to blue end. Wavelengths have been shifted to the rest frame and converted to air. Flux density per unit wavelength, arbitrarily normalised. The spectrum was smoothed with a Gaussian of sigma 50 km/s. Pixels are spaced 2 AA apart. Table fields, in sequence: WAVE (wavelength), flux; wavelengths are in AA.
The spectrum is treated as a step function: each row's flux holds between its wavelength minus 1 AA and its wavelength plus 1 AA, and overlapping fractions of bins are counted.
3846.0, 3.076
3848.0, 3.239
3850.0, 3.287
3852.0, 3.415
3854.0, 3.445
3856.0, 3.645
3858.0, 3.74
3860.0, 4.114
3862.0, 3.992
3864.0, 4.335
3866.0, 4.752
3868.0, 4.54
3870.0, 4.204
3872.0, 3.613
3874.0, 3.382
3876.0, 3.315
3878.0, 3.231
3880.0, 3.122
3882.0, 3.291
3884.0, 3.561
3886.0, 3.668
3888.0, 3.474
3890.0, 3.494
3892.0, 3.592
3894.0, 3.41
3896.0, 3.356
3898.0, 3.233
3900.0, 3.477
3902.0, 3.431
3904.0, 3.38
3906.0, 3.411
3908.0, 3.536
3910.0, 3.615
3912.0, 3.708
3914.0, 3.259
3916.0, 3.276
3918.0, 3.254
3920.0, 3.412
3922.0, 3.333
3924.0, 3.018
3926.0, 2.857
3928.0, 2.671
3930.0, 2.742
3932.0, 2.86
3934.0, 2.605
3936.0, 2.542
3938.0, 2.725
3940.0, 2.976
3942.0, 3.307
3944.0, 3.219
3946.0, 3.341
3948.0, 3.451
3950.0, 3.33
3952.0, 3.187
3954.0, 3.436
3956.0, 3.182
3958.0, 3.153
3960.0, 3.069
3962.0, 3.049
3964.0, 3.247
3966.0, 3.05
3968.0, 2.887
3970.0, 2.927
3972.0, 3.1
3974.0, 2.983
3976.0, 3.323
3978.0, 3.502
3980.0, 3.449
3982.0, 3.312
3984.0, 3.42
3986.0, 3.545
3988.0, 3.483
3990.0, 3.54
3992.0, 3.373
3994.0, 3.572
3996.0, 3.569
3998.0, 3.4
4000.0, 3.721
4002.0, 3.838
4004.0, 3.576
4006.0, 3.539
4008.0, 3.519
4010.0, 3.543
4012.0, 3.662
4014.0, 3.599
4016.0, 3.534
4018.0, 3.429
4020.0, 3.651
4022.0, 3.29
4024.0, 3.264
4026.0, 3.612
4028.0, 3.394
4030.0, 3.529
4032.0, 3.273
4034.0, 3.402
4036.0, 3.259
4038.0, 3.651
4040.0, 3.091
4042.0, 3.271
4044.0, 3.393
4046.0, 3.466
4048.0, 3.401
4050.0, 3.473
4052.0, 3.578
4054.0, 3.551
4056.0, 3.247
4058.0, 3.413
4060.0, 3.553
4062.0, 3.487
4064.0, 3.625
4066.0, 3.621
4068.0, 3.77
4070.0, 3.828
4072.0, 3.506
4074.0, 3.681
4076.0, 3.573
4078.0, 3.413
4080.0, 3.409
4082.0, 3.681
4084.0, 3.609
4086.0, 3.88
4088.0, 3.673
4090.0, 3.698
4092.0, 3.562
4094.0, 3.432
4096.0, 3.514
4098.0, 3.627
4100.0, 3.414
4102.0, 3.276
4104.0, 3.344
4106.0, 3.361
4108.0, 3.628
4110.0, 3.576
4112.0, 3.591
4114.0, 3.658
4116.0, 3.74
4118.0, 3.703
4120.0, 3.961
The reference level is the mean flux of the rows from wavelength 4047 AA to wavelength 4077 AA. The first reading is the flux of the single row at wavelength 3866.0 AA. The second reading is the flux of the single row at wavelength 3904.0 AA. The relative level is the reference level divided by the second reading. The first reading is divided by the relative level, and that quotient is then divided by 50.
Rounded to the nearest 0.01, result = 0.09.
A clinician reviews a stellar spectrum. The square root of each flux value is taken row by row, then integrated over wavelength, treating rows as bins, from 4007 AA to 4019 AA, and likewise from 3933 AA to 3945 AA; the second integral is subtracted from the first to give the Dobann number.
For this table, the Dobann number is 2.2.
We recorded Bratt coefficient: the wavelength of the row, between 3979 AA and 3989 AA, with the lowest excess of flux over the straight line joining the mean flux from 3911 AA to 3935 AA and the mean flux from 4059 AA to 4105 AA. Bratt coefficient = 3982.0 AA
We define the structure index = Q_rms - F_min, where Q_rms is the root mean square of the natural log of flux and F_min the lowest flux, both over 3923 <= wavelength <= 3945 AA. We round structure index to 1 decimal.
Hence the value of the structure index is -1.5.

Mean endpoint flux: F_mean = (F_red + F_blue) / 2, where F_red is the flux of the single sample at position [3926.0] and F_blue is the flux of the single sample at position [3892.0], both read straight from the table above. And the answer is 3.22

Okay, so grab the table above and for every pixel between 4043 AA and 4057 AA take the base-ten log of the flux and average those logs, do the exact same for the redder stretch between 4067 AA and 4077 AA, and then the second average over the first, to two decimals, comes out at 1.05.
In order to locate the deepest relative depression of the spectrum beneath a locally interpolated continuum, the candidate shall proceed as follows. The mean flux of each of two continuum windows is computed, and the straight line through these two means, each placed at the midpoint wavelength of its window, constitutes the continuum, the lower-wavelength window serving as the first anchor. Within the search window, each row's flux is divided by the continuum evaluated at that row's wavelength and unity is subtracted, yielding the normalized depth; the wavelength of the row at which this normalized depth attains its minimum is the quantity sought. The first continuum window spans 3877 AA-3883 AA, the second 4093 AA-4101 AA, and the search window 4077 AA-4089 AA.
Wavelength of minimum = 4080.0 AA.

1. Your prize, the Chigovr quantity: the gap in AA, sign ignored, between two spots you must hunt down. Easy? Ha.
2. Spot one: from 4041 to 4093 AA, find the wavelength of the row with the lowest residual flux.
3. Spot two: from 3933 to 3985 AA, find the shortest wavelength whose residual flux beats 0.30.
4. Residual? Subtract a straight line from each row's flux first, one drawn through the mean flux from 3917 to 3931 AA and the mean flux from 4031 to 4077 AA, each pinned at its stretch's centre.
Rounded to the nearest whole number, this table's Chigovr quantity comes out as 108 AA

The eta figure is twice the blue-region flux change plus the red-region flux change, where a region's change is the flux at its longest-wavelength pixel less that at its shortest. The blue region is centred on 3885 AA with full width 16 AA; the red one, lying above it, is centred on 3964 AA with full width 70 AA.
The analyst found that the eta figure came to 1.4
